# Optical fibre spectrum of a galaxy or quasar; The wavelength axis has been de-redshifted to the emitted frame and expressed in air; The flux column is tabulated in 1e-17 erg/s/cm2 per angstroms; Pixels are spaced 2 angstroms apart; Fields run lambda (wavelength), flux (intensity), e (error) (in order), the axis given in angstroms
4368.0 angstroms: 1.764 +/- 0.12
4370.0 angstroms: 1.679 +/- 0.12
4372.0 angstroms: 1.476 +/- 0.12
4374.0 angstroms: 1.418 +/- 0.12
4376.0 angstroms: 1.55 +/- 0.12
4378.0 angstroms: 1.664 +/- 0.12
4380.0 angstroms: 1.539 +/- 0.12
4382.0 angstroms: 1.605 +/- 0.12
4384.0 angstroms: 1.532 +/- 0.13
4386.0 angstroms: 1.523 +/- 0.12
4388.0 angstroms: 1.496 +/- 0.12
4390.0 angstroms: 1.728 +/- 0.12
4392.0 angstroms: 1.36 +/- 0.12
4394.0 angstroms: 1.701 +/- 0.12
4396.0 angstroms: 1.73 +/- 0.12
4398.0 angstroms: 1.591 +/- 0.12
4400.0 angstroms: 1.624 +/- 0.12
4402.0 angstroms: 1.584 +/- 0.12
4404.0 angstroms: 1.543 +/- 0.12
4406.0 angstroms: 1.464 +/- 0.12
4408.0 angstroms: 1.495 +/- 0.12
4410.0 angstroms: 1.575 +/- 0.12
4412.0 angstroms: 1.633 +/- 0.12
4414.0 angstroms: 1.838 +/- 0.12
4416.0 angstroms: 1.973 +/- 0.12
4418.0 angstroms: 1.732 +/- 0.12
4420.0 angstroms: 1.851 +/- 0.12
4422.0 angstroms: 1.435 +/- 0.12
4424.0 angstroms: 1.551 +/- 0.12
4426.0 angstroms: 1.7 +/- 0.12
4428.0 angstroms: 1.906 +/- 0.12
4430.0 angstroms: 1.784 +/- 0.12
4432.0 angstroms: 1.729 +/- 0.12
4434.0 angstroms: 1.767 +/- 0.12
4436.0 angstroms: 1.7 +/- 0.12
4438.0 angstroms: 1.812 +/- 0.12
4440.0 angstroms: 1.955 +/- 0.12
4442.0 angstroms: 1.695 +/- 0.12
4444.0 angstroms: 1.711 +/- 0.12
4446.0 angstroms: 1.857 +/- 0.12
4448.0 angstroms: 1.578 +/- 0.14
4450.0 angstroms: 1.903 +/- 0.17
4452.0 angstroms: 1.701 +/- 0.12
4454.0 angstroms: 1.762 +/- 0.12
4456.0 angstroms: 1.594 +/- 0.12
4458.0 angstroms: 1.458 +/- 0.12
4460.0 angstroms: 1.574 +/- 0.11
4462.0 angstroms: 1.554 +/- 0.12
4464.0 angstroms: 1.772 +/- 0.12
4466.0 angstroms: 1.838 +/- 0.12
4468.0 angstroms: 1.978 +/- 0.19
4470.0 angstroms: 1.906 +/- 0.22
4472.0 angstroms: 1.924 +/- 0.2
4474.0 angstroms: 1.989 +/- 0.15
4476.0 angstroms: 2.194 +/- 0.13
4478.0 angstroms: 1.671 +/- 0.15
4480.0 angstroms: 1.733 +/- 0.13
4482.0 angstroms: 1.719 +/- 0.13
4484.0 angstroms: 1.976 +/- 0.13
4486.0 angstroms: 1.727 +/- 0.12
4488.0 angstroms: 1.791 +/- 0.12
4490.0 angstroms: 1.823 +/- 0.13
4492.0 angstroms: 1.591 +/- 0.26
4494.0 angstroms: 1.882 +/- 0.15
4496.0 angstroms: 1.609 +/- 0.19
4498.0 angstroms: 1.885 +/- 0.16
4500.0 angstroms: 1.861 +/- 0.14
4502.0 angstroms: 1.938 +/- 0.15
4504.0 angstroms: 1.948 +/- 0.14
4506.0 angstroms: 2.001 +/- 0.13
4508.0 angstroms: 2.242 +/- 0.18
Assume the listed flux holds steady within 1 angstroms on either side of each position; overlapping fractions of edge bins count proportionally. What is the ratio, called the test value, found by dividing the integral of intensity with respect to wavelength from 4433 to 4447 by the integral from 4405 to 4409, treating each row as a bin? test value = 4.2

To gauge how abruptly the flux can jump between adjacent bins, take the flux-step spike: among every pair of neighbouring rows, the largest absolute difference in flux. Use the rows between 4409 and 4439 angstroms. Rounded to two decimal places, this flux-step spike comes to 0.42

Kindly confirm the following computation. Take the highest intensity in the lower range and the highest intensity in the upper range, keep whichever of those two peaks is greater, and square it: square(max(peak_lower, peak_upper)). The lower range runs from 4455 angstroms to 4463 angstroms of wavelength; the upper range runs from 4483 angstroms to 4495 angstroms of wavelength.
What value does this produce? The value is 3.90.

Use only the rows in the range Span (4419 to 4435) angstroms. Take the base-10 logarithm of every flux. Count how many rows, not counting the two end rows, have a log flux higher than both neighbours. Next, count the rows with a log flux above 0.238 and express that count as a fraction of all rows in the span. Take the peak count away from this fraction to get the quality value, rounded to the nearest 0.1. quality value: -0.5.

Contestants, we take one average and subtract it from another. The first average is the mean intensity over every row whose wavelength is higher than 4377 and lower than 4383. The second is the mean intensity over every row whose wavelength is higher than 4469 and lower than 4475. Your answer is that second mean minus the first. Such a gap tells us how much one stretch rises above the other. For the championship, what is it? 0.34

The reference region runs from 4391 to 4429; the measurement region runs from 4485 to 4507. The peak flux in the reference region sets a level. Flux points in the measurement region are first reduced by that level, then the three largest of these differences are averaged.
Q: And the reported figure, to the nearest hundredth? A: -0.01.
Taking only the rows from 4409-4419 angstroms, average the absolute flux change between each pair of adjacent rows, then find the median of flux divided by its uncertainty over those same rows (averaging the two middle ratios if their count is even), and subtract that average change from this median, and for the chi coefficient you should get 14.3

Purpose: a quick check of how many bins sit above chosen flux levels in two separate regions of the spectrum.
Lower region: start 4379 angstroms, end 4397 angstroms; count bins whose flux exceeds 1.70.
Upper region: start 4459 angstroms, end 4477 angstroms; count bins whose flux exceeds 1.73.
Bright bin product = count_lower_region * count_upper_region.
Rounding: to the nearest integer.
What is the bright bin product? 21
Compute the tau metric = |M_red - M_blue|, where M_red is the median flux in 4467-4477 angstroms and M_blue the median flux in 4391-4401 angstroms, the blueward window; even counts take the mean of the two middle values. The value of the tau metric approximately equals 0.35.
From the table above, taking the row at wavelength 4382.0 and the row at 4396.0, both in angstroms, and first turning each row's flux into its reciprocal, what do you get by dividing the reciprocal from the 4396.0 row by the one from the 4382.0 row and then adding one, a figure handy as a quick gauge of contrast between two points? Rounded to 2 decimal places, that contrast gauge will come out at 1.93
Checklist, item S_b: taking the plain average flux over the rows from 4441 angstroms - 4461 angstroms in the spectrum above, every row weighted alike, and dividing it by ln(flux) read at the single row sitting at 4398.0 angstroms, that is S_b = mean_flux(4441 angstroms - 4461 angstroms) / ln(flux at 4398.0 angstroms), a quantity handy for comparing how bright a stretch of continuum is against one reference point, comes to 3.6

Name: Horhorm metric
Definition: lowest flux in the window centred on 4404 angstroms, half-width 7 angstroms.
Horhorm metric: 1.464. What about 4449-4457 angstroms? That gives 1.594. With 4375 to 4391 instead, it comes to 1.496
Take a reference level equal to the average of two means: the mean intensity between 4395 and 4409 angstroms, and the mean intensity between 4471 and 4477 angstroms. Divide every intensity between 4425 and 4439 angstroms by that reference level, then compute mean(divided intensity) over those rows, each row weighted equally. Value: 0.98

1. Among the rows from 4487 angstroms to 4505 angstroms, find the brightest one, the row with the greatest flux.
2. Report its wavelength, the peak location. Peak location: 4504.0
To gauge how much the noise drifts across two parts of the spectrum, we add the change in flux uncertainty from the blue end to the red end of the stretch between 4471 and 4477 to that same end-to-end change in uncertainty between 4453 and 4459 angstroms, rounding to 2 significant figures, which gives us -0.070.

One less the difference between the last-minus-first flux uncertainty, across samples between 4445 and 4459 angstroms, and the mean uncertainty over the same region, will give 1.13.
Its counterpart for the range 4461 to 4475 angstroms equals 1.13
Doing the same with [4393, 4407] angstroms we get 1.12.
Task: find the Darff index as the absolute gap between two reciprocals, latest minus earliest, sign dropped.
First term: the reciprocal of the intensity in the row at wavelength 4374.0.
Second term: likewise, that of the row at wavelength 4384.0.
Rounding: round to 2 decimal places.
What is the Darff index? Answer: 0.05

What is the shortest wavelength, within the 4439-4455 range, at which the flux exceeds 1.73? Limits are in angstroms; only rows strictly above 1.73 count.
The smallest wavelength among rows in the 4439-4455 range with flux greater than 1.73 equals 4440.0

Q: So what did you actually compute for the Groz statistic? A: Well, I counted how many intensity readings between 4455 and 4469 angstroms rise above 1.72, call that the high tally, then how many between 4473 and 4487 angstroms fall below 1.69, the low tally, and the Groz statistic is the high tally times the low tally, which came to 3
